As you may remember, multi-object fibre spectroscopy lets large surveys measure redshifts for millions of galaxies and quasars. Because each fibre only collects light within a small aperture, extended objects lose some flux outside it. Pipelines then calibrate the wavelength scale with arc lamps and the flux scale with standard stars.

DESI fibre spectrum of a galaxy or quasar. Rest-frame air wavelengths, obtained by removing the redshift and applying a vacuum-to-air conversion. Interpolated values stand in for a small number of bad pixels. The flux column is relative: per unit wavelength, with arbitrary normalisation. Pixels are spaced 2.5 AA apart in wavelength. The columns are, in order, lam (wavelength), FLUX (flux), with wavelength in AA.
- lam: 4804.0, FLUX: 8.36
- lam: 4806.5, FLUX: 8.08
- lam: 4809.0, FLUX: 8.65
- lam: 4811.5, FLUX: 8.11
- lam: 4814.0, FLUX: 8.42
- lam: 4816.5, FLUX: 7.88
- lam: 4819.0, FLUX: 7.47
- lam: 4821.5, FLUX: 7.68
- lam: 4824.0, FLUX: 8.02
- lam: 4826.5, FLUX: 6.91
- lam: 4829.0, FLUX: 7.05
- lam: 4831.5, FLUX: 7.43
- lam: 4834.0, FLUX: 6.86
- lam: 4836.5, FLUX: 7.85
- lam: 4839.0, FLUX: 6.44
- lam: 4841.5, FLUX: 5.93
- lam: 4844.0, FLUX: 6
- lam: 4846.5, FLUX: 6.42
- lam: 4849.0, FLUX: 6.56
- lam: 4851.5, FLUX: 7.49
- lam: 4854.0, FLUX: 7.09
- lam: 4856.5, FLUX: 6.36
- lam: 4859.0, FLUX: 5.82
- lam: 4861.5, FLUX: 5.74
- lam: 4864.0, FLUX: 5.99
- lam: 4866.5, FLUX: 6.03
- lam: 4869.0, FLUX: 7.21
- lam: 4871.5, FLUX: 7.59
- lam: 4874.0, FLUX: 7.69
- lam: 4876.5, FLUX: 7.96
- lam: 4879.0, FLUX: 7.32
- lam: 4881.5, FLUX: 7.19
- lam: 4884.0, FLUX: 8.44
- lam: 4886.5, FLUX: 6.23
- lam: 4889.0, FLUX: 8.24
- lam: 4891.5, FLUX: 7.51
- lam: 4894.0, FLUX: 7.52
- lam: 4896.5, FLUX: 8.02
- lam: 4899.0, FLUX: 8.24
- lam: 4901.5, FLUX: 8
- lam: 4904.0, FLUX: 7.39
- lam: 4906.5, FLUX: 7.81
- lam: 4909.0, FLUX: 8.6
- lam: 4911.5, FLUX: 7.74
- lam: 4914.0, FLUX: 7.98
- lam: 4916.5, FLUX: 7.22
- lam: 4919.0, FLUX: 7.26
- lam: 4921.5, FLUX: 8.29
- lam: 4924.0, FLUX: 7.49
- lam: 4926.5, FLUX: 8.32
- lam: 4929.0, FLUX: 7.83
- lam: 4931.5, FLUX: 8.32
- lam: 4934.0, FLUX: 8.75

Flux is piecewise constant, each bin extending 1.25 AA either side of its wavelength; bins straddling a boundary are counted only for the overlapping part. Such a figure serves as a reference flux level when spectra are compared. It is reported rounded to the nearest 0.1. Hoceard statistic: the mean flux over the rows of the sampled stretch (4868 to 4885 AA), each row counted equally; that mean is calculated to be 7.6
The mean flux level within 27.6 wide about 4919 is 7.9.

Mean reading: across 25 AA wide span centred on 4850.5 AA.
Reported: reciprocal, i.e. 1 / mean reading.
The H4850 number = 0.157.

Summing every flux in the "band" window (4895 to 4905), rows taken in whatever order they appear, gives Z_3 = 32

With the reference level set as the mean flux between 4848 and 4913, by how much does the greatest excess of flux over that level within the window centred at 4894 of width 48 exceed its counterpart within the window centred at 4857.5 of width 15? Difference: 1.1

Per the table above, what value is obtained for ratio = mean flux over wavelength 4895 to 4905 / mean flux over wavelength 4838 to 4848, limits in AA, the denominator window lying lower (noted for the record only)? 1.28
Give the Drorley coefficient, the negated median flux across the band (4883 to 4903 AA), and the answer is -8.01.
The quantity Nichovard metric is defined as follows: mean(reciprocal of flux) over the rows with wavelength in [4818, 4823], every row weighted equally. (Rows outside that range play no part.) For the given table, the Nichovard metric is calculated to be 0.132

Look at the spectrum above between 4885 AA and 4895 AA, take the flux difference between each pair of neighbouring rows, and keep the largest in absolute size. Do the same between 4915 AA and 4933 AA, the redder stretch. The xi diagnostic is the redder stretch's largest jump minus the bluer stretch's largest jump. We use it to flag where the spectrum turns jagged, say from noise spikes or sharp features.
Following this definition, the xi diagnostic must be -1.0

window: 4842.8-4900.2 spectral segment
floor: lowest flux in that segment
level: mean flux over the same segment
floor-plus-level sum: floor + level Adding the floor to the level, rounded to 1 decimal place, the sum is 12.8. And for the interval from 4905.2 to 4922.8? 15.1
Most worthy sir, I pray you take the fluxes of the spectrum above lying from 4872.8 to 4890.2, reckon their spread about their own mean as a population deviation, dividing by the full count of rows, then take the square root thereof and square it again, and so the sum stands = 0.69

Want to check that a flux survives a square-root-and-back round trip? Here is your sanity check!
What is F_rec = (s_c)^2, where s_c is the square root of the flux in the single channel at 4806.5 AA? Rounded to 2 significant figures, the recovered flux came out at 8.1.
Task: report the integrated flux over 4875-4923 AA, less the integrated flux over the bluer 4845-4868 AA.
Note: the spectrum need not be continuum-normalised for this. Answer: 224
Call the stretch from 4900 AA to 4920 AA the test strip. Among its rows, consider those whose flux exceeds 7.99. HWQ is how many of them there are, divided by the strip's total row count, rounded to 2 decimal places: 0.25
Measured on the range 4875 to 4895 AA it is 0.25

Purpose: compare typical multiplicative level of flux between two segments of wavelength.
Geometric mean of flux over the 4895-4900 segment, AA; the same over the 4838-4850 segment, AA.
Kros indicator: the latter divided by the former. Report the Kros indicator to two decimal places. 0.77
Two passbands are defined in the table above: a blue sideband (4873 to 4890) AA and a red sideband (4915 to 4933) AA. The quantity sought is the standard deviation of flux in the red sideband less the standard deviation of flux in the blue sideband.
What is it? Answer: -0.2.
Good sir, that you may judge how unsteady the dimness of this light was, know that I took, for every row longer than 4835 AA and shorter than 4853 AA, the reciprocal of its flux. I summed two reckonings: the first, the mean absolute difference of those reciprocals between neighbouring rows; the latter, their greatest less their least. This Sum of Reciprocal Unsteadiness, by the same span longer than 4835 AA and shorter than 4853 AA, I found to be 0.054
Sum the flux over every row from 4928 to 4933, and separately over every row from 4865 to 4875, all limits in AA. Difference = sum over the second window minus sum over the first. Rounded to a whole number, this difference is 12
